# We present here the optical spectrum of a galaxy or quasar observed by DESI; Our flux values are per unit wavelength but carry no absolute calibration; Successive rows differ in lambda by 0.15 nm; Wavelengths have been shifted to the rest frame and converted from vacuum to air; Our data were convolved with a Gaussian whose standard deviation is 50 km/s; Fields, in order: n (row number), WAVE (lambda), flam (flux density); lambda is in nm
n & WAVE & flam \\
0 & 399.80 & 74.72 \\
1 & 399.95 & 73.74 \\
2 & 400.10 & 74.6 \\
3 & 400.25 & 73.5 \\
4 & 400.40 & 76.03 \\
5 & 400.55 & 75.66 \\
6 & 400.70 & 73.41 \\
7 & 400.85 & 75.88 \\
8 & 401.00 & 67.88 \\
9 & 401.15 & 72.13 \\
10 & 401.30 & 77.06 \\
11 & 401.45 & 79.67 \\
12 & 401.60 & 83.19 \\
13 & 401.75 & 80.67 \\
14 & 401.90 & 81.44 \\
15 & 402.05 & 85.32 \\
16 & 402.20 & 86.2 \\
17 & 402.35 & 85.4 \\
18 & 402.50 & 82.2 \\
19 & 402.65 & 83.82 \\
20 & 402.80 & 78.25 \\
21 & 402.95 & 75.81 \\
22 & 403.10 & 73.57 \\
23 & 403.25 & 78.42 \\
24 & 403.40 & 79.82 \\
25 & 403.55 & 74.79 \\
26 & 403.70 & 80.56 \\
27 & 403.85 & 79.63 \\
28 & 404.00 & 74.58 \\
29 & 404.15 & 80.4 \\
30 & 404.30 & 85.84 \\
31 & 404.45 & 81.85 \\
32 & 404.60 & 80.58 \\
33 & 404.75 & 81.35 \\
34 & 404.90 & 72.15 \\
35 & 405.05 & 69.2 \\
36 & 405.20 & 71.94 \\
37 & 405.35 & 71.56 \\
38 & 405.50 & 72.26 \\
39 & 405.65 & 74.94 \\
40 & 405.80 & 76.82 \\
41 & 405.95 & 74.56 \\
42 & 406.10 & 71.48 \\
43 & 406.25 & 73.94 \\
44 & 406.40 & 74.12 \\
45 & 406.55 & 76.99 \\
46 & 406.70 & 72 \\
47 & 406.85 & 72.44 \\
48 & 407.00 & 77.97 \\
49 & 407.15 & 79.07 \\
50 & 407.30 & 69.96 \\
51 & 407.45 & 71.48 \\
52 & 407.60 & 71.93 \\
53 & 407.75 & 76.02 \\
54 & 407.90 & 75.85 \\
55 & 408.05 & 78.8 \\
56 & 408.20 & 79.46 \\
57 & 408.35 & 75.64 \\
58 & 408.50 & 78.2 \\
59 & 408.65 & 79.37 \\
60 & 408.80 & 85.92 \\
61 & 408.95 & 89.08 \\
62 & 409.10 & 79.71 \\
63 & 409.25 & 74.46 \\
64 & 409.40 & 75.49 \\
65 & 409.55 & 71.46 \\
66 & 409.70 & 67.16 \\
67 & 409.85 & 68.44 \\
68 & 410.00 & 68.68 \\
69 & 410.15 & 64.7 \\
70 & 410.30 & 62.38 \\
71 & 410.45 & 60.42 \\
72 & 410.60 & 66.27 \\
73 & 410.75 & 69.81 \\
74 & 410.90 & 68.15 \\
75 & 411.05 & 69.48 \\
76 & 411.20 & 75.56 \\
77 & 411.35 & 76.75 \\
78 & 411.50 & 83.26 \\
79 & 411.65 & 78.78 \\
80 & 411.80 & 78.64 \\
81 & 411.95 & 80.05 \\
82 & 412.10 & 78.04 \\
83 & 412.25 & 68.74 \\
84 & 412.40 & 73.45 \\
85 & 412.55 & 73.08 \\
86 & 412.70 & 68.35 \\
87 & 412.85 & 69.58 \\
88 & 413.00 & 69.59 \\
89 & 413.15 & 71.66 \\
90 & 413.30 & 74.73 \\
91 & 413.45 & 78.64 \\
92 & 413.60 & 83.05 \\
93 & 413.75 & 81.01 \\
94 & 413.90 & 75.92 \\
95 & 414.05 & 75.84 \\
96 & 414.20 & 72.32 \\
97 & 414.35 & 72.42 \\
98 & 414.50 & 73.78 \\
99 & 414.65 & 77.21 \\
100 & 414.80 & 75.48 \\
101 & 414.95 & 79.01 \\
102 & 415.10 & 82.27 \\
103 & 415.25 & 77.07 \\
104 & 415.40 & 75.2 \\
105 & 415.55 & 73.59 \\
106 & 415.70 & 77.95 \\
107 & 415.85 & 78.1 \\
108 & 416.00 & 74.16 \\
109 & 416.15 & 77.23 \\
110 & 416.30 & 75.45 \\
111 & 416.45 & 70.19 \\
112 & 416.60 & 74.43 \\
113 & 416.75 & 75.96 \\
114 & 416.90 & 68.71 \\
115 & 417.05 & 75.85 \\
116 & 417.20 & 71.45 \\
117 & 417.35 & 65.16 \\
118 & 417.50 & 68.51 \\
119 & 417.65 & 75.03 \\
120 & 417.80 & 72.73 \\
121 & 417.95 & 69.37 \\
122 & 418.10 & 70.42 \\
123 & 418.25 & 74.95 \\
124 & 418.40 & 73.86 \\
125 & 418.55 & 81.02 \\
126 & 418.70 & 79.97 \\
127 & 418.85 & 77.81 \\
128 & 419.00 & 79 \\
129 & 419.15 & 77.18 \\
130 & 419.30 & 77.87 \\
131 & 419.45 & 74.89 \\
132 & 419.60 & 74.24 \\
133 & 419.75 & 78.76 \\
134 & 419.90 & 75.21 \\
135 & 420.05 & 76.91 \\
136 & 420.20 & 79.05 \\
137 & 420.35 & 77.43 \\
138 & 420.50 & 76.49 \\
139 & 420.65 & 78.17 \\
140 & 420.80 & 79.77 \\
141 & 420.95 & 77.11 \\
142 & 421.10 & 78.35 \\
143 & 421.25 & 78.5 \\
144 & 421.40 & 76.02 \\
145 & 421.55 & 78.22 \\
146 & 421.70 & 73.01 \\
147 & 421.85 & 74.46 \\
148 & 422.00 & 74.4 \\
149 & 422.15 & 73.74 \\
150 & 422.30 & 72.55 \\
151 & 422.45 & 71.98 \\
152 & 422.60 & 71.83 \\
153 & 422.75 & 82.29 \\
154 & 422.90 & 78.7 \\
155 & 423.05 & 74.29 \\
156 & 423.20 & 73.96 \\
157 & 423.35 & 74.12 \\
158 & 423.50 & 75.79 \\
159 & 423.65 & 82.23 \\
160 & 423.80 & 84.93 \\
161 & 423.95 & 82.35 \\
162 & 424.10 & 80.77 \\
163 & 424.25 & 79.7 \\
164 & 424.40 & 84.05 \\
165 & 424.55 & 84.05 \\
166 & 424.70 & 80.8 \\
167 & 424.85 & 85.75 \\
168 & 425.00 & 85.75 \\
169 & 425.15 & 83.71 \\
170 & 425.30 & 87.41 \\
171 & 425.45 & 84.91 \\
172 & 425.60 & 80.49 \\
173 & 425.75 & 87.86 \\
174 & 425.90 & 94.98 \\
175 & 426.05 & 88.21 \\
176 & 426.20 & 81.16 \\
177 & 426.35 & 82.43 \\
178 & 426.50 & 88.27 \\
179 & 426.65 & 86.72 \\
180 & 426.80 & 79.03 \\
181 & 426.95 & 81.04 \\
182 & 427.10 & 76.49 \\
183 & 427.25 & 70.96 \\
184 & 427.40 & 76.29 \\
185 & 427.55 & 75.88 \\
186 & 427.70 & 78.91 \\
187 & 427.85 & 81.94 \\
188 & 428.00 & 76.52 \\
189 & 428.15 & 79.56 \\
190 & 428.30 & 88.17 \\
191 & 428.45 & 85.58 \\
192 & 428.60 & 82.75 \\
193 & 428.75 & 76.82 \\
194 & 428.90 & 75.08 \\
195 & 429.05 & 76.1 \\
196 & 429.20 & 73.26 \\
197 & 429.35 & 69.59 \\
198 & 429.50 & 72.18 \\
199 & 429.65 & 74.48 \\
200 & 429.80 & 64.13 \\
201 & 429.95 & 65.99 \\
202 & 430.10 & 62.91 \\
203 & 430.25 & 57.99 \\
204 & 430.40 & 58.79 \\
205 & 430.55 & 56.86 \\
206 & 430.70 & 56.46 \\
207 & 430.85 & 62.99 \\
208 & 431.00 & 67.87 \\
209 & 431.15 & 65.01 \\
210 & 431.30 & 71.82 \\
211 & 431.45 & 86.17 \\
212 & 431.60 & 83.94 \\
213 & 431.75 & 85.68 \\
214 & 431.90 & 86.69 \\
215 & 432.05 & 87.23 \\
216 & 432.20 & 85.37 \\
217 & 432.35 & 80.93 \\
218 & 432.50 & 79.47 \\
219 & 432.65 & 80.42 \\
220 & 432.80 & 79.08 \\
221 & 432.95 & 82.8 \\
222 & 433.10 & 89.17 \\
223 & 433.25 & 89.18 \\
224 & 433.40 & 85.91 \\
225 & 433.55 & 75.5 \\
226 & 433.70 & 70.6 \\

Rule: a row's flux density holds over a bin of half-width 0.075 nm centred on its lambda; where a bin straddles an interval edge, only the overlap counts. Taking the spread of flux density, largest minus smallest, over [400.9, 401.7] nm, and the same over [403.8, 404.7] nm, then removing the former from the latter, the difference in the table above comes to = -4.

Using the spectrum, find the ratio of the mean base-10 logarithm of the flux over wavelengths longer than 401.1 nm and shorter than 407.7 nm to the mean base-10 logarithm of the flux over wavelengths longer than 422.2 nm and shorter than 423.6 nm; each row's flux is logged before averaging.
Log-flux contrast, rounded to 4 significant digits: 1.006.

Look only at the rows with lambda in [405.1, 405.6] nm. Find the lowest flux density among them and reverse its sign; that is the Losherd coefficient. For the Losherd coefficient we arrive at -72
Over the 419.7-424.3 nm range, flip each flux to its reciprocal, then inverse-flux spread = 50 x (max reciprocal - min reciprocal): 0.11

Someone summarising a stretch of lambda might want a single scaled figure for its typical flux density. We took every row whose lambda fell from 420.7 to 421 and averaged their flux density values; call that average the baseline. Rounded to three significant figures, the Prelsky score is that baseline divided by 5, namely 15.7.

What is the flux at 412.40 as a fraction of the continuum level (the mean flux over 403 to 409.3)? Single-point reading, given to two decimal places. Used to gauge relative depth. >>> 0.96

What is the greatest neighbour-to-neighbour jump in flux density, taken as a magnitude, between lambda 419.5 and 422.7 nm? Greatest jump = 5.2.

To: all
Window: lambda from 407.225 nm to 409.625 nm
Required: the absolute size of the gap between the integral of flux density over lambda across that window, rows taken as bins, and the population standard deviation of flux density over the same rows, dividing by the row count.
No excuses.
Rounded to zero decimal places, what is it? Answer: 180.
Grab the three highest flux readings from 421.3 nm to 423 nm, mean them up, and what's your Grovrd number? 80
